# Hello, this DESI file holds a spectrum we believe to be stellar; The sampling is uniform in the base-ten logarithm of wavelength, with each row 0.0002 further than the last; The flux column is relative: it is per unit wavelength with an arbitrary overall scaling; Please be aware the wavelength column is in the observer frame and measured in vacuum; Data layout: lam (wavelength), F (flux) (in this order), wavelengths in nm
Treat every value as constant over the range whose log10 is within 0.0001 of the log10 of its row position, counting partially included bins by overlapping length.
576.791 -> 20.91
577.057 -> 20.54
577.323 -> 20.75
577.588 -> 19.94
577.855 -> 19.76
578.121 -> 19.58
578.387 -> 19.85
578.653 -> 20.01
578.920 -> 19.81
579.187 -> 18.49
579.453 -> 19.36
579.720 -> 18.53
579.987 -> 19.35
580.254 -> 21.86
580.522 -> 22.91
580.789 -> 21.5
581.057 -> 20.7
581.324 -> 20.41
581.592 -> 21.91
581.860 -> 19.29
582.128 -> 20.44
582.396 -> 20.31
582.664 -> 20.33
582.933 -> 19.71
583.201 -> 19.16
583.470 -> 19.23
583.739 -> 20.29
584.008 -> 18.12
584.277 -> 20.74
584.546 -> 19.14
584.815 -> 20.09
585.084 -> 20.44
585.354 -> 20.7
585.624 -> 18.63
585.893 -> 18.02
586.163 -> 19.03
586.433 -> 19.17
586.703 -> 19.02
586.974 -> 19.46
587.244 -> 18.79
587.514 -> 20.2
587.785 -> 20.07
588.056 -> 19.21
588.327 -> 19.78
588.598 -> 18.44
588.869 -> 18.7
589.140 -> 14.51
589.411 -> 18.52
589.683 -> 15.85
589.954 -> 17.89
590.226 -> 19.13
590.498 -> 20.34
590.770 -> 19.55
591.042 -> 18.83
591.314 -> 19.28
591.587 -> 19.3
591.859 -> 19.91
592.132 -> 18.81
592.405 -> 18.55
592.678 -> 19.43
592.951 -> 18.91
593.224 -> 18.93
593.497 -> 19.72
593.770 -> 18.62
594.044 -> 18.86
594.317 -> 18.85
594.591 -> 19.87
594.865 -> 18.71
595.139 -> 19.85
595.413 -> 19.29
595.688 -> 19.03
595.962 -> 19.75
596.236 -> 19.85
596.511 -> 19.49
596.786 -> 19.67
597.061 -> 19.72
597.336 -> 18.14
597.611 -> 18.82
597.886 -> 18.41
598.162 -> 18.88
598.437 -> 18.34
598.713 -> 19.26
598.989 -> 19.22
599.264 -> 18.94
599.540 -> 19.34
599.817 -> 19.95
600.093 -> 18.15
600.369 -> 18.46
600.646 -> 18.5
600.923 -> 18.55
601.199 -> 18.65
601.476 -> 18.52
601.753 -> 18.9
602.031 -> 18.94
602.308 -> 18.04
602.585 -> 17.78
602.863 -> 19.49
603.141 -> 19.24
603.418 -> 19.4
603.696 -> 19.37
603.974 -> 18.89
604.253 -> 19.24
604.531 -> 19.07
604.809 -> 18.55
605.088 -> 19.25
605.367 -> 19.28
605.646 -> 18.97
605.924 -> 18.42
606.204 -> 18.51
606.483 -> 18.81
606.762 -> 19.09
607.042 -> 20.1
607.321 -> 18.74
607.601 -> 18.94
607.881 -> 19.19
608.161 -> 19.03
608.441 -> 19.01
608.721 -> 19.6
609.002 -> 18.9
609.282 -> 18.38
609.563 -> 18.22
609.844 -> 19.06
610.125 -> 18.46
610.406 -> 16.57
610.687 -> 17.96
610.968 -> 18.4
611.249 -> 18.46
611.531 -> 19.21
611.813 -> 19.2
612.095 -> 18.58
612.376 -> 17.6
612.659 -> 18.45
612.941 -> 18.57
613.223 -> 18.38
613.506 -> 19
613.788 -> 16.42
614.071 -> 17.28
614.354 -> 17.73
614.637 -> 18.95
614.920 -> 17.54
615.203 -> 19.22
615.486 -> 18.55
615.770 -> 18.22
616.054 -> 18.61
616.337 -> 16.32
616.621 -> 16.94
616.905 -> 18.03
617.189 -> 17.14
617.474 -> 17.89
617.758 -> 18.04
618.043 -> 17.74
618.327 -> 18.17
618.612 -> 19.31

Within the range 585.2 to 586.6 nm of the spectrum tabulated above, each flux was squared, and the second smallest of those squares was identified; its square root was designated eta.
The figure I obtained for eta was 18.6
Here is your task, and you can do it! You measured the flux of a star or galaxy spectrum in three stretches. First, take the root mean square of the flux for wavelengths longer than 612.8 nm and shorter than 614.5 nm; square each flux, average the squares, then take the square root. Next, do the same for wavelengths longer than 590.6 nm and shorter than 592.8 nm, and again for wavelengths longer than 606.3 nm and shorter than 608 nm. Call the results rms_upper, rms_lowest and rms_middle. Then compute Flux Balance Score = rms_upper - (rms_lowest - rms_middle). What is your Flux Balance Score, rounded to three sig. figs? 17.9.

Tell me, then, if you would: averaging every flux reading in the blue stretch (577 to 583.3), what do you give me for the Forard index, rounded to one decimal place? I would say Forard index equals 20.2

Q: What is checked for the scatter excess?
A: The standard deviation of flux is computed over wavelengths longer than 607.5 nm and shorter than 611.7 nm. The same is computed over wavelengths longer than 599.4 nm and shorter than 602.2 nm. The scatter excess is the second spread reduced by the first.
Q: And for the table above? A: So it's -0.20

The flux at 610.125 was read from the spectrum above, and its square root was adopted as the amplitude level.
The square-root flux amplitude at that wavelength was 4.30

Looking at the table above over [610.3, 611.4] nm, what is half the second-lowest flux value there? 9.0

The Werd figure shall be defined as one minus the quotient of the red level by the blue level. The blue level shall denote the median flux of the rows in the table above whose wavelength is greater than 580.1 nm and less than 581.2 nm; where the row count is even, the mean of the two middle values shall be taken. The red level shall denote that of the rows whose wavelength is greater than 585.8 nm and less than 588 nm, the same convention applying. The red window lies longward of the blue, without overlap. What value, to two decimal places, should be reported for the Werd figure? 0.12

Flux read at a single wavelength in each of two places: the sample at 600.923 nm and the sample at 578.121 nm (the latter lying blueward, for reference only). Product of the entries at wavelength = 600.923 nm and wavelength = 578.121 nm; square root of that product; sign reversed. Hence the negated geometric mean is -19.1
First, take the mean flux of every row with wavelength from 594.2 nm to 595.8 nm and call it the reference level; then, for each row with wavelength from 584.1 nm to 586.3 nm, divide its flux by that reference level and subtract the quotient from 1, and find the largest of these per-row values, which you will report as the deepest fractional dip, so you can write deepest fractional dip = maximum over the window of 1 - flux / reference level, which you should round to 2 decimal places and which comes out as 0.06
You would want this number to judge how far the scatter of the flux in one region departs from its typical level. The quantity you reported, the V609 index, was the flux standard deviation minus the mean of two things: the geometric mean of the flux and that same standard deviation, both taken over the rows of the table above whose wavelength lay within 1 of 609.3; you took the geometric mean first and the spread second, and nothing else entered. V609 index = -9.2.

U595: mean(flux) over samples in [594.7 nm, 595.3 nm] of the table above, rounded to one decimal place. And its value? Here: 19.3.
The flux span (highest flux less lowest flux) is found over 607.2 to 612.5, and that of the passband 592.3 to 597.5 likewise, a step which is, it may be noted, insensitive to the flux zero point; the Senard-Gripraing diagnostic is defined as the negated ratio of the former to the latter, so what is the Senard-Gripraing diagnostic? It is -1.8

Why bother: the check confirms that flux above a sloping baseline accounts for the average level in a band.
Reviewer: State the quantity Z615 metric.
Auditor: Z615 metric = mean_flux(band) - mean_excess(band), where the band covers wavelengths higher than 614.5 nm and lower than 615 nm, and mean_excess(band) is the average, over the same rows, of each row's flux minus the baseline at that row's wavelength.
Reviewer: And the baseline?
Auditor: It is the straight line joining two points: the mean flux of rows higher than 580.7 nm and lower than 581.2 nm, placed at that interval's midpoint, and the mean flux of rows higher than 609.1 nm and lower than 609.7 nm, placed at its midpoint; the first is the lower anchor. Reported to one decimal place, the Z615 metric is 17.8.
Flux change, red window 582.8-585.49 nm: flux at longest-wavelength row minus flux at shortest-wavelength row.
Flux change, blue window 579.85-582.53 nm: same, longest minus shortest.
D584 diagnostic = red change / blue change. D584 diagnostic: 1.0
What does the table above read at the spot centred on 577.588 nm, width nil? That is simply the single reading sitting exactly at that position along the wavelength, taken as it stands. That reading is 19.94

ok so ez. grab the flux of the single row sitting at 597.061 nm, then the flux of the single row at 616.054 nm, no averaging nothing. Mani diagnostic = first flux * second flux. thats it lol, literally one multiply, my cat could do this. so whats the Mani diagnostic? 367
